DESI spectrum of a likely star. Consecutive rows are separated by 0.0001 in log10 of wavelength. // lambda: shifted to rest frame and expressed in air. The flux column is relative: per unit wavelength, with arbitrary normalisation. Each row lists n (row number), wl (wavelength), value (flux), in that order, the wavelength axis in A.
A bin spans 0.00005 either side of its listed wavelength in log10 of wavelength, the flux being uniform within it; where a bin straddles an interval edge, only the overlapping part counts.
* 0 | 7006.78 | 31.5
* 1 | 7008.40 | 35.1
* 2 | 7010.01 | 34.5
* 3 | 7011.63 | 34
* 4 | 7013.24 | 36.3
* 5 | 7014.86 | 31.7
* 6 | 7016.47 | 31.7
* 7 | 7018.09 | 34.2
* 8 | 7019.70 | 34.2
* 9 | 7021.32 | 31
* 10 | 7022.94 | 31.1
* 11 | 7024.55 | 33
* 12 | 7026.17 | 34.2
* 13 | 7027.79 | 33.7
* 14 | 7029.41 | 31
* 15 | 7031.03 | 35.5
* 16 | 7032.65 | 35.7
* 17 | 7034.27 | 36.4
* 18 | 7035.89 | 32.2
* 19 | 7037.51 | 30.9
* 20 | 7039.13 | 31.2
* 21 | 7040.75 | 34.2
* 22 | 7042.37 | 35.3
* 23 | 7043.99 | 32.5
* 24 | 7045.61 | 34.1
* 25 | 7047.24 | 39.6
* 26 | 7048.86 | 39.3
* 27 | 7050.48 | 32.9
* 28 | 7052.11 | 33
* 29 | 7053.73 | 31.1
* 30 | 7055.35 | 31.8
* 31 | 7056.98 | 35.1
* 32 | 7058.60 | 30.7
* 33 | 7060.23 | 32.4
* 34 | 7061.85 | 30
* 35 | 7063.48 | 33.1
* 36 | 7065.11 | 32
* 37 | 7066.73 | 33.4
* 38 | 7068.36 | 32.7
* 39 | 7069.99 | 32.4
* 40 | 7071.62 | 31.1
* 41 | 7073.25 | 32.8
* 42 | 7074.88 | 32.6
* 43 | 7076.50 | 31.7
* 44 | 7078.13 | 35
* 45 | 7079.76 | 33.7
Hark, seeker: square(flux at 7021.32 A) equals 961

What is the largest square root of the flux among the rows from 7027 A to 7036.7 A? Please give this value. 6.03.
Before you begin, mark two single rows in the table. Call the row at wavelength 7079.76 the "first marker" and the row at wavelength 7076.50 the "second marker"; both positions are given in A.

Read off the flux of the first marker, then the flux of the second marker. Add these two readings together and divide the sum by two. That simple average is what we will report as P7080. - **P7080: 32.7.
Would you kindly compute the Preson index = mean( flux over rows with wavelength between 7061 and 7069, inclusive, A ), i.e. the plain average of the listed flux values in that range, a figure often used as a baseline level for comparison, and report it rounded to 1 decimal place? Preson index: 32.2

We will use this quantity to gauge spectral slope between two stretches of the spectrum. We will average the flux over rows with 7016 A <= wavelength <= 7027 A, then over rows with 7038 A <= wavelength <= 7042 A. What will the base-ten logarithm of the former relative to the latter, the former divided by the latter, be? 0.00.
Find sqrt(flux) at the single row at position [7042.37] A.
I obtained 5.94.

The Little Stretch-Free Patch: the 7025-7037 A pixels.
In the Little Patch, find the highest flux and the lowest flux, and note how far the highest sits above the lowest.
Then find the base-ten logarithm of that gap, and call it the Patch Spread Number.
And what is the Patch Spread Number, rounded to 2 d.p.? 0.73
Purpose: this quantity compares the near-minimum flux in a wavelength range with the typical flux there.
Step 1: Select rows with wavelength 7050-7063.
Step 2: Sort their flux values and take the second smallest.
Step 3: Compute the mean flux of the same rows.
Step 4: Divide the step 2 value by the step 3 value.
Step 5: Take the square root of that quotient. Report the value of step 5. 0.978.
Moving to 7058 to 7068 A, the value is 0.980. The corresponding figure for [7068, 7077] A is 0.992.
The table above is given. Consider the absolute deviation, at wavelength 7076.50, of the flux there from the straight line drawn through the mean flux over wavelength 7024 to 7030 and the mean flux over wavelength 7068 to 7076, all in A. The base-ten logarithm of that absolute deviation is -0.3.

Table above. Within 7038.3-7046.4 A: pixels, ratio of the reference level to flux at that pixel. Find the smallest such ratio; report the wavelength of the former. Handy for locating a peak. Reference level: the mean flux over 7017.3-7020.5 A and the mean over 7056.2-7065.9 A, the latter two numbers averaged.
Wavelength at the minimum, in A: 7042.37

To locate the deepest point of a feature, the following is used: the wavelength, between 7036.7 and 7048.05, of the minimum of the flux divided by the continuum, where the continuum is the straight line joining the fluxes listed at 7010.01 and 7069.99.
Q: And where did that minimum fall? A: 7037.51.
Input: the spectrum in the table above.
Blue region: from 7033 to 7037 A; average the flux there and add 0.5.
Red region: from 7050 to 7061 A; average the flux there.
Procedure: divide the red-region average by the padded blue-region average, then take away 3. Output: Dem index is -2.07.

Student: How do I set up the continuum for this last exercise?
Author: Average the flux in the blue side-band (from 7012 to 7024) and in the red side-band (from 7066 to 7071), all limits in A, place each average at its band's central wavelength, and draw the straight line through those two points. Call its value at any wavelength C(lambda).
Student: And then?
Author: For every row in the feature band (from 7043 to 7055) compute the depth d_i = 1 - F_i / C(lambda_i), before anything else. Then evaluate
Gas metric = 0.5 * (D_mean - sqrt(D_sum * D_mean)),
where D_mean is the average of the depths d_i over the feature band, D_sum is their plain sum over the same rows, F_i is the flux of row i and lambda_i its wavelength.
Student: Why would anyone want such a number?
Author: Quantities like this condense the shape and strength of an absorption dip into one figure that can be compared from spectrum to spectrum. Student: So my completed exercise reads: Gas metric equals -0.10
